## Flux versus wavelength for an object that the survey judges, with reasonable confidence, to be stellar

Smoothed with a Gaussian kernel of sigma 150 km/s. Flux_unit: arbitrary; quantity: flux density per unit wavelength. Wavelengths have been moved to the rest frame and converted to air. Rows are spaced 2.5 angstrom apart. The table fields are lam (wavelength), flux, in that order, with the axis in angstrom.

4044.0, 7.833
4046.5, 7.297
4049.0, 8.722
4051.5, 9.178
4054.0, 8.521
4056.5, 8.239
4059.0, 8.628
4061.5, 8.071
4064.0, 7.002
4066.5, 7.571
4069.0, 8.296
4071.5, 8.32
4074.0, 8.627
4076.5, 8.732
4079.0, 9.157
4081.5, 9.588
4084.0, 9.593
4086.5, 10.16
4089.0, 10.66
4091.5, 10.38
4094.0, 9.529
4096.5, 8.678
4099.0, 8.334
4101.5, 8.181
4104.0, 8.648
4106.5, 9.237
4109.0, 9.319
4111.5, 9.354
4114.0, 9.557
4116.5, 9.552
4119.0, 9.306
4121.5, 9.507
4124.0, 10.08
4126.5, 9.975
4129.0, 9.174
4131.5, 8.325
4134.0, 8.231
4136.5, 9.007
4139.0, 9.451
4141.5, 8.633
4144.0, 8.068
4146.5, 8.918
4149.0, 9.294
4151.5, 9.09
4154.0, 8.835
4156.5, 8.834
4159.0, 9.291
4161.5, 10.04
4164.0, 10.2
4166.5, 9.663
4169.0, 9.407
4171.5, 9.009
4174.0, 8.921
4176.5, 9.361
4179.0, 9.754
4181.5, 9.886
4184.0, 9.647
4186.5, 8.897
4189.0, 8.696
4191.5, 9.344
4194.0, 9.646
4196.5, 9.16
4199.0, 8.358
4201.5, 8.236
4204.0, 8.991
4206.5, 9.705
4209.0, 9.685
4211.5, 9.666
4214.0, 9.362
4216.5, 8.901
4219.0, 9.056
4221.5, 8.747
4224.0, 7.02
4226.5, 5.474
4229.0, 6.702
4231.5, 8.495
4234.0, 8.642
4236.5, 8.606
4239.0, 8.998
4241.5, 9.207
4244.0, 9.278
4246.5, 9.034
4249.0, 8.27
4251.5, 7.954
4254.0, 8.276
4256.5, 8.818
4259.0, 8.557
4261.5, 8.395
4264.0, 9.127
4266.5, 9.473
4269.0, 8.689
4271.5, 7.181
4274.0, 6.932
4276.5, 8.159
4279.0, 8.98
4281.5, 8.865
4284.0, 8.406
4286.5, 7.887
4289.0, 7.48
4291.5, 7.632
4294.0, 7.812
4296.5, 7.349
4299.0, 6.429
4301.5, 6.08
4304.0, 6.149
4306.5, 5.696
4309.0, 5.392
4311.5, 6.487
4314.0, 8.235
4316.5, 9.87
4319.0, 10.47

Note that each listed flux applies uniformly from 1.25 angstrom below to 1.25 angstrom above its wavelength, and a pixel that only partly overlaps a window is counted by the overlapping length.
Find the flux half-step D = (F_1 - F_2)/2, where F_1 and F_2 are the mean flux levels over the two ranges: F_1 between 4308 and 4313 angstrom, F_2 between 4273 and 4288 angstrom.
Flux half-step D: -1.1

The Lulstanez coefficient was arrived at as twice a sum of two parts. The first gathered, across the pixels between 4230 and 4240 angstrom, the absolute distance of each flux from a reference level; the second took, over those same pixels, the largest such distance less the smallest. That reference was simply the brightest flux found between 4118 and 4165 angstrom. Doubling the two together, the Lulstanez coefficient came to 13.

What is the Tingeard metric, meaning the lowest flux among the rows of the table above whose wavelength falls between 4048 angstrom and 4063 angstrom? 8.071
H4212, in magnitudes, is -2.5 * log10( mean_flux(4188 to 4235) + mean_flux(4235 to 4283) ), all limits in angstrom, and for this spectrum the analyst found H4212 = -3.09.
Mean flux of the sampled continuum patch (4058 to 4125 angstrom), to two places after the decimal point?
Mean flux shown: 9.04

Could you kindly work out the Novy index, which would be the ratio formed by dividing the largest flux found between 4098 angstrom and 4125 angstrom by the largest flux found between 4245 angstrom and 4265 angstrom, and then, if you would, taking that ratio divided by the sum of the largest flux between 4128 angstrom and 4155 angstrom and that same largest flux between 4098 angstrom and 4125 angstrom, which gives 0.0565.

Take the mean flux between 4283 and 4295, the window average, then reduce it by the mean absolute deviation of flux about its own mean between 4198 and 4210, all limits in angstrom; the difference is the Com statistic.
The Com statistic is 7.3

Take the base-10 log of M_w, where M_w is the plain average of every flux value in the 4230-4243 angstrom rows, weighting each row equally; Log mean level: 0.94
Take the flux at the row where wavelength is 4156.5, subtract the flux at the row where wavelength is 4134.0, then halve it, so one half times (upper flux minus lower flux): 0.3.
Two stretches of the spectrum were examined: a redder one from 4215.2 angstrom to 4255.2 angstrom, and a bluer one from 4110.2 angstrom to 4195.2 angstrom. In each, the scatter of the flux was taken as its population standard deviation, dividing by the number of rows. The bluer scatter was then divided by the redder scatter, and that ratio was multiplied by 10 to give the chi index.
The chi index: 5.1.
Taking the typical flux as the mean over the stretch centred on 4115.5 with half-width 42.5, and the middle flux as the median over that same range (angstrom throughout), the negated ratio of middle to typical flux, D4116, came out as -1.00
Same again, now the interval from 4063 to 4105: -0.97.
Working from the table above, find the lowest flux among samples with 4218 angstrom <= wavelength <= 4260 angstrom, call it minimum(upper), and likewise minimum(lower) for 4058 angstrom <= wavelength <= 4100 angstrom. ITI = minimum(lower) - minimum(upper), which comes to 1.5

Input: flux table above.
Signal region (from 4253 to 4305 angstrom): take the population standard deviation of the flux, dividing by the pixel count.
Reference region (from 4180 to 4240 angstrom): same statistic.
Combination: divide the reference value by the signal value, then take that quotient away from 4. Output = 2.93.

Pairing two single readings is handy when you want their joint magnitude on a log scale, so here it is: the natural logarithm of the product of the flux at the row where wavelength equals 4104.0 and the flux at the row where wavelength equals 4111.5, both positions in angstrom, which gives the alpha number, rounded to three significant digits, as 4.39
